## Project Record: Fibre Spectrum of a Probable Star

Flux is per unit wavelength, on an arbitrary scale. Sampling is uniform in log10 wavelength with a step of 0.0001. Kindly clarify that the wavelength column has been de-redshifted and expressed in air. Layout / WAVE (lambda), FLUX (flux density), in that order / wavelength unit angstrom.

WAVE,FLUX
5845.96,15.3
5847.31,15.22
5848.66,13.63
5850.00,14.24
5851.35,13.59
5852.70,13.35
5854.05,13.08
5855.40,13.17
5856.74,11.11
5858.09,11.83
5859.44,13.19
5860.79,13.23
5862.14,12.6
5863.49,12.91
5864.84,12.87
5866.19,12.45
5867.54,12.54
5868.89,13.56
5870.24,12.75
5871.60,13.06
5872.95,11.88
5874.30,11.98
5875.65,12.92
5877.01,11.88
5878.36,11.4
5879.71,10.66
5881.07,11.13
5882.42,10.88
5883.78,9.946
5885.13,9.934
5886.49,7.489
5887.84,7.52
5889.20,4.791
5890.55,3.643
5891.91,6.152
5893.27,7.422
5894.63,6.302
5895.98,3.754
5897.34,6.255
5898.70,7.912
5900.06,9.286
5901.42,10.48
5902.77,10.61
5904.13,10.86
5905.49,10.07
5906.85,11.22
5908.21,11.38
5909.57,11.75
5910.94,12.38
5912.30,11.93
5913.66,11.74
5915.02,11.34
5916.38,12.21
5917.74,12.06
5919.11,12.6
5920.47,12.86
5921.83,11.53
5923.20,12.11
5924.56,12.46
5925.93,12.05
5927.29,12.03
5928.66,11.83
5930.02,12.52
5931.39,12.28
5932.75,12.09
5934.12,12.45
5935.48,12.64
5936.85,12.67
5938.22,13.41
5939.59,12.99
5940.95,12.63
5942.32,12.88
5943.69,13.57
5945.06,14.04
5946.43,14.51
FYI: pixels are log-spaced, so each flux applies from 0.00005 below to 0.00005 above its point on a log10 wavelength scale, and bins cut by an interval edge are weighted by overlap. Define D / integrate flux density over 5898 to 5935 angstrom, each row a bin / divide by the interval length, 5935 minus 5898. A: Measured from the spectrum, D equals 11.6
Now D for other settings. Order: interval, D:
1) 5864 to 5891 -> 10.7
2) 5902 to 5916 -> 11.3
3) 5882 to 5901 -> 7.2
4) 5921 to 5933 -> 12.1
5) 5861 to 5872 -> 12.8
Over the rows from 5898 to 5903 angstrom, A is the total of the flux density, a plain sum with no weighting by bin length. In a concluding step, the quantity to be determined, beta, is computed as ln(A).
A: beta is 3.65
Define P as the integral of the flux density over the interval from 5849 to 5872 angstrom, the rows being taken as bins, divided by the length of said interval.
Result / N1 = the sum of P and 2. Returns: 14.9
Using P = 12.9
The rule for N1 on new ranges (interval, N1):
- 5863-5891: 12.8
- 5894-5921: 12.3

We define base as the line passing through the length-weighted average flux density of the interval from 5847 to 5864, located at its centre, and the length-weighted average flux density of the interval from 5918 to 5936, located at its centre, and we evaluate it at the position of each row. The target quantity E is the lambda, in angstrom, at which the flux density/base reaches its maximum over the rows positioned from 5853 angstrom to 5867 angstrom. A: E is 5860.79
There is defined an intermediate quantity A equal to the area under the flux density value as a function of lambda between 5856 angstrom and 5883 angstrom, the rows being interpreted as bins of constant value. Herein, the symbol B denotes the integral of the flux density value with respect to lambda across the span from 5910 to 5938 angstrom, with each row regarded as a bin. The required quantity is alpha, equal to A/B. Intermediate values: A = 331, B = 342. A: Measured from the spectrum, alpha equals 1.0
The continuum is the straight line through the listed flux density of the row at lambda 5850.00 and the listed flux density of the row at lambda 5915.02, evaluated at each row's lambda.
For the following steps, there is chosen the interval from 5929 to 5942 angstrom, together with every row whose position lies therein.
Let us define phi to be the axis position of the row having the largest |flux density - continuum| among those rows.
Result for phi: 5938.22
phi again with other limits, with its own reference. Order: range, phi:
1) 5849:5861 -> 5856.74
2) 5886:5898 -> 5890.55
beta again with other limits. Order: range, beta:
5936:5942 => 3.95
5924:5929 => 3.88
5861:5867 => 3.93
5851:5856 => 3.97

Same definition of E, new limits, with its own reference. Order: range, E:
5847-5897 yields 5847.31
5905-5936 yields 5920.47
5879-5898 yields 5881.07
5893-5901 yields 5900.06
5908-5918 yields 5910.94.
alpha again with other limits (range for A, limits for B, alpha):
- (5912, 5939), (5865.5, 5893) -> 1.2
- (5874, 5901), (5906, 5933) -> 0.7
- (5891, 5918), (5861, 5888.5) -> 0.8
